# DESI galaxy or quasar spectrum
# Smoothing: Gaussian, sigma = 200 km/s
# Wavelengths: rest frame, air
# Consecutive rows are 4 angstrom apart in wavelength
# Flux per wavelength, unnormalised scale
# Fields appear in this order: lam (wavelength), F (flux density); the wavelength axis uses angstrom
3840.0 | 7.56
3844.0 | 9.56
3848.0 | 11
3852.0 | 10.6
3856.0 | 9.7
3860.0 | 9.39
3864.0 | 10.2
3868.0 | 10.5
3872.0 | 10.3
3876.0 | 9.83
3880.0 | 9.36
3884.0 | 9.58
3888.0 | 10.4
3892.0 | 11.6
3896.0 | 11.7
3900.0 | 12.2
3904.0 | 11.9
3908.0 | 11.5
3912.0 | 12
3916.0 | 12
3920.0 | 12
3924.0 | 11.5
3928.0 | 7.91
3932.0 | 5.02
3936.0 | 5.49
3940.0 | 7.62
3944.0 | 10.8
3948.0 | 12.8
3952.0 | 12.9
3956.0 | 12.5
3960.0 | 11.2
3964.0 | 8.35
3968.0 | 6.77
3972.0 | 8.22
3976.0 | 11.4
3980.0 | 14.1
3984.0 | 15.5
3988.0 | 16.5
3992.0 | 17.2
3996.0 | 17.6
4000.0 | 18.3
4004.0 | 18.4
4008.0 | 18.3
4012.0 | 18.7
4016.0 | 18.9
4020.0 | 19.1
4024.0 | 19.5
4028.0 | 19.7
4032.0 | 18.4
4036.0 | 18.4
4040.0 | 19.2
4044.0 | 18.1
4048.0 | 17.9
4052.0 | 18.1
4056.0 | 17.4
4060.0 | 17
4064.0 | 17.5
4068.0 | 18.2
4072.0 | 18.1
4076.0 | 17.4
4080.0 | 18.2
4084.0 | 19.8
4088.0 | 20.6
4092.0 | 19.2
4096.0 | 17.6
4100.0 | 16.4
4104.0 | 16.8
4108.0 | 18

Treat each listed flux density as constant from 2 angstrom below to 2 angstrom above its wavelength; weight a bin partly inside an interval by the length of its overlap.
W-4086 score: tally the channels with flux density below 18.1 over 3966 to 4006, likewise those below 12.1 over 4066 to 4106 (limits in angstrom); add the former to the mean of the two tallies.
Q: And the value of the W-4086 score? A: 12.0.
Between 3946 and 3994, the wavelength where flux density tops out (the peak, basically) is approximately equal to 3992.0 angstrom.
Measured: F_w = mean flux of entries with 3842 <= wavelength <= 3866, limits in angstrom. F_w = 10.1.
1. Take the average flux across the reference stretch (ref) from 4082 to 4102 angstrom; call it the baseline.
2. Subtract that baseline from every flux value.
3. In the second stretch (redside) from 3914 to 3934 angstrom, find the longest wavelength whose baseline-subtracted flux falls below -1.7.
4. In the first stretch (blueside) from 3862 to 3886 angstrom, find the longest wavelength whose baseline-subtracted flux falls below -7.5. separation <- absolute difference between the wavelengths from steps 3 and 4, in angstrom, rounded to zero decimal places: 48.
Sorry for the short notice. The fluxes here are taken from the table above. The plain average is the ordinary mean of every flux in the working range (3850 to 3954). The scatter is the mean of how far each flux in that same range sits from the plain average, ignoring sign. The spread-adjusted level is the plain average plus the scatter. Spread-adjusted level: 11.8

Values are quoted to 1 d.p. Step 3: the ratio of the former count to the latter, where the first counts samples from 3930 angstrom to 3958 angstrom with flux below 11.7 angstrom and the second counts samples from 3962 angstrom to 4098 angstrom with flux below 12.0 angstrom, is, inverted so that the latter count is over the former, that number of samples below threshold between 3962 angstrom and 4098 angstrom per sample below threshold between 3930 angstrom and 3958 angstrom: 1.0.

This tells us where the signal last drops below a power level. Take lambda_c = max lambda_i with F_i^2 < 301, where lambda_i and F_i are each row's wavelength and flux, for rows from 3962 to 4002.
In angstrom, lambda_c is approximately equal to 3992.0 angstrom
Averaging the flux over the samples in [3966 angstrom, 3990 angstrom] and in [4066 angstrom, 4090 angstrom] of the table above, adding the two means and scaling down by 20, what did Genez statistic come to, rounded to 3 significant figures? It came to 1.54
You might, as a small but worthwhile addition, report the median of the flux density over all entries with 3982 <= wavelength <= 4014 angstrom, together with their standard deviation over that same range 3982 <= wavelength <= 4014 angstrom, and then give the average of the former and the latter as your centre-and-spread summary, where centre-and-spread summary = 9.5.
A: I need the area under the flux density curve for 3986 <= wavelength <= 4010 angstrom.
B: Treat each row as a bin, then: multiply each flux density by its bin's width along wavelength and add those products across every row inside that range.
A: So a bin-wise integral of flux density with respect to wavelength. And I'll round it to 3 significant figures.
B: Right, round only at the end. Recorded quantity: 425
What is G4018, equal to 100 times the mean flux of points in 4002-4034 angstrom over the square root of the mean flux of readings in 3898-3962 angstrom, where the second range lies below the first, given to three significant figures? 580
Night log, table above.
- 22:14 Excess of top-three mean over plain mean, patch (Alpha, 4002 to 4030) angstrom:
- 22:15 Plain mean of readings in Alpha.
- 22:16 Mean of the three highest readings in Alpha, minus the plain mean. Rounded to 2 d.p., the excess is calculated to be 0.49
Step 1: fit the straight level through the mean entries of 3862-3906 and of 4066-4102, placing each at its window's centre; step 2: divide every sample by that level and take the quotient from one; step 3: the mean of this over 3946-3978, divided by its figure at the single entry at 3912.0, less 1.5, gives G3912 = -13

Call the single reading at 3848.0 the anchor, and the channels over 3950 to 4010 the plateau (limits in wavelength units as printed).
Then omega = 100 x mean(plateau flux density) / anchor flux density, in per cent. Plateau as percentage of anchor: 126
